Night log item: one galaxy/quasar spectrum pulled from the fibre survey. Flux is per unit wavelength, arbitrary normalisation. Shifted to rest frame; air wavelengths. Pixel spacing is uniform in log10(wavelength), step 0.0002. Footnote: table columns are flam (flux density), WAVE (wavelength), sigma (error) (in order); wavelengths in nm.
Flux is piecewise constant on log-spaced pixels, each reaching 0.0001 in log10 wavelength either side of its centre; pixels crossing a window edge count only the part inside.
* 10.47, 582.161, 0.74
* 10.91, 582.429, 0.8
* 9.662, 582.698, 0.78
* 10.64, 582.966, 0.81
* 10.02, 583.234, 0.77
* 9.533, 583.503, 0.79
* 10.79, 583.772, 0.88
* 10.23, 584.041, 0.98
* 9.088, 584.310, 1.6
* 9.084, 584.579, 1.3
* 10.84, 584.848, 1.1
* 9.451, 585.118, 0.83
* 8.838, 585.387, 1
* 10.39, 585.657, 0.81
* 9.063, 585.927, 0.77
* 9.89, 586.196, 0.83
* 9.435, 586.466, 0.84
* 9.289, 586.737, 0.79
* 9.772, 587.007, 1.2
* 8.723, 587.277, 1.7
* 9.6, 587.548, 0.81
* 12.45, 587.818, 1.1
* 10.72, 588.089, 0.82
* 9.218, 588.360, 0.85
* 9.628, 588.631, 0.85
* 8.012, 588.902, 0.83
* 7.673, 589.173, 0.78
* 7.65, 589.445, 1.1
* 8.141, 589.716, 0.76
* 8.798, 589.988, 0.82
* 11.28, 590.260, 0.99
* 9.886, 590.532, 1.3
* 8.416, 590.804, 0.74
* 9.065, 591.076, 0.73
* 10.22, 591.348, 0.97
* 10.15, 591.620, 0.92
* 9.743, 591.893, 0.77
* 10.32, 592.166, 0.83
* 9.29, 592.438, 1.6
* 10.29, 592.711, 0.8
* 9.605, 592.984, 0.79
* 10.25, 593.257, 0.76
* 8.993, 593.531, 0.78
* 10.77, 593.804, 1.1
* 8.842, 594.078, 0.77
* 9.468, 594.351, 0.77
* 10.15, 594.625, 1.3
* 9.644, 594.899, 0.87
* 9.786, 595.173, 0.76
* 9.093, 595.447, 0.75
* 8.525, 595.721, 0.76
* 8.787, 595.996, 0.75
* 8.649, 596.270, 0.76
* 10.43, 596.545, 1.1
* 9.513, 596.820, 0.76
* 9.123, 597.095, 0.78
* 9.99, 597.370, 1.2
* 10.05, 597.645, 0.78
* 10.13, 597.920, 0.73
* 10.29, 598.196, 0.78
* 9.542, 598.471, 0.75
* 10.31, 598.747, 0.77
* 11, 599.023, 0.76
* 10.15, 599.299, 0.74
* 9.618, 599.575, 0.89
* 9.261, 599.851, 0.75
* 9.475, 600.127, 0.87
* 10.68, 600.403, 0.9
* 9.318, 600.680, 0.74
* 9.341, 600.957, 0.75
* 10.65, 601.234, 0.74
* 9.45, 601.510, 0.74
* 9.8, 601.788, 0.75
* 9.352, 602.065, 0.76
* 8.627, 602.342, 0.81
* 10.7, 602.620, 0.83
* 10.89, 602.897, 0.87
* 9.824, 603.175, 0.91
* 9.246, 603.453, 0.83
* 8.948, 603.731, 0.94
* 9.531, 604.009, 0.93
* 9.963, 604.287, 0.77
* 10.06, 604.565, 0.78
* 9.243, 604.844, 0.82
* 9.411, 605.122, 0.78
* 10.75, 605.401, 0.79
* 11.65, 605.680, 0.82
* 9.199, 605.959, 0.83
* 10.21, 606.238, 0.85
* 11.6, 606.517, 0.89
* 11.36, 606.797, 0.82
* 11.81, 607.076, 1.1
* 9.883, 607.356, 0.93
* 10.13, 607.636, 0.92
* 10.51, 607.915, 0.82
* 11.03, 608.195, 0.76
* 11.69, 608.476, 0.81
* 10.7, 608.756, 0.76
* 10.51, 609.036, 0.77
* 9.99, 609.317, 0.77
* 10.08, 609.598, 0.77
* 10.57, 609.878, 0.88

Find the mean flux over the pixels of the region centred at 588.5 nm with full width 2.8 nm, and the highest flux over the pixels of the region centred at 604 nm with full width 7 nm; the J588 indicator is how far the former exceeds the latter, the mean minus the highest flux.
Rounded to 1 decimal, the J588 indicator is -2.6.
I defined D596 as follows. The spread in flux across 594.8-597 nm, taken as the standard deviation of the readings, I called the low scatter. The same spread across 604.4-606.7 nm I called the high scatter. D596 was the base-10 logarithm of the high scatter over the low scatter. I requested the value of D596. 0.18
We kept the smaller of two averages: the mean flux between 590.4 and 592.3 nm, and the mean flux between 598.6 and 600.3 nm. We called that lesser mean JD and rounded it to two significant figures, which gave 9.7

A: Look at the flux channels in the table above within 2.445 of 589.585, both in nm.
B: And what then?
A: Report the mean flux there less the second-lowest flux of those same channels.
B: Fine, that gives 1.74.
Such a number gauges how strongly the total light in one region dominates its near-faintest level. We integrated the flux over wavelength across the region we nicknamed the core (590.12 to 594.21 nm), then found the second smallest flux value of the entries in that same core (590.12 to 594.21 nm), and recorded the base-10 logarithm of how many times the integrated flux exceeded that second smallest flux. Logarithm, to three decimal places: 0.657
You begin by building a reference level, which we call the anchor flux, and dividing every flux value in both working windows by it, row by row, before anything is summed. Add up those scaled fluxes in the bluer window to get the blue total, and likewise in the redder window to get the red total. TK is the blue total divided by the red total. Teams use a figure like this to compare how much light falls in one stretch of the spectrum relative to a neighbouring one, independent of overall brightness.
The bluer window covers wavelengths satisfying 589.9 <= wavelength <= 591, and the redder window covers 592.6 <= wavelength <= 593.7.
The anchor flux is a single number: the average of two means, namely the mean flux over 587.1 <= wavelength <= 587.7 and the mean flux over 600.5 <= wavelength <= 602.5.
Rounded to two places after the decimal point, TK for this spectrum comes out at 0.98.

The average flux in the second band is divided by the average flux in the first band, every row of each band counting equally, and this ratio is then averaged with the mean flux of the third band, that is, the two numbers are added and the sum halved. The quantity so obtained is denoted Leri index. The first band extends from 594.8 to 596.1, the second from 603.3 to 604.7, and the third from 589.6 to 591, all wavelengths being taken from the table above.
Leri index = 5.17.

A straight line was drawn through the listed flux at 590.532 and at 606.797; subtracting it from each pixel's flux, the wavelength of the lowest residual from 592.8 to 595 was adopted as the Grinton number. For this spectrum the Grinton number 594.078 nm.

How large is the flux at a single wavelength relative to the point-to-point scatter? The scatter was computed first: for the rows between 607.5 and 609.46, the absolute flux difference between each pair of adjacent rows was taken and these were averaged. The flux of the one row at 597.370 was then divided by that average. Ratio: 18.4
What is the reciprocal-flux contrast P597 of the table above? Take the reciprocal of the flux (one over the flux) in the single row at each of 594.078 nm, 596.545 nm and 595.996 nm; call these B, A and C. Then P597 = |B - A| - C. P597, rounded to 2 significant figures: -0.097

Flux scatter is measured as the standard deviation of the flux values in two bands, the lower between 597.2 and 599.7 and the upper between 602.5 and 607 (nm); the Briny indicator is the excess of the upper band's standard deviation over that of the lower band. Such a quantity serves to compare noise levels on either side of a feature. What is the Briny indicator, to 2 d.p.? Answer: 0.47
